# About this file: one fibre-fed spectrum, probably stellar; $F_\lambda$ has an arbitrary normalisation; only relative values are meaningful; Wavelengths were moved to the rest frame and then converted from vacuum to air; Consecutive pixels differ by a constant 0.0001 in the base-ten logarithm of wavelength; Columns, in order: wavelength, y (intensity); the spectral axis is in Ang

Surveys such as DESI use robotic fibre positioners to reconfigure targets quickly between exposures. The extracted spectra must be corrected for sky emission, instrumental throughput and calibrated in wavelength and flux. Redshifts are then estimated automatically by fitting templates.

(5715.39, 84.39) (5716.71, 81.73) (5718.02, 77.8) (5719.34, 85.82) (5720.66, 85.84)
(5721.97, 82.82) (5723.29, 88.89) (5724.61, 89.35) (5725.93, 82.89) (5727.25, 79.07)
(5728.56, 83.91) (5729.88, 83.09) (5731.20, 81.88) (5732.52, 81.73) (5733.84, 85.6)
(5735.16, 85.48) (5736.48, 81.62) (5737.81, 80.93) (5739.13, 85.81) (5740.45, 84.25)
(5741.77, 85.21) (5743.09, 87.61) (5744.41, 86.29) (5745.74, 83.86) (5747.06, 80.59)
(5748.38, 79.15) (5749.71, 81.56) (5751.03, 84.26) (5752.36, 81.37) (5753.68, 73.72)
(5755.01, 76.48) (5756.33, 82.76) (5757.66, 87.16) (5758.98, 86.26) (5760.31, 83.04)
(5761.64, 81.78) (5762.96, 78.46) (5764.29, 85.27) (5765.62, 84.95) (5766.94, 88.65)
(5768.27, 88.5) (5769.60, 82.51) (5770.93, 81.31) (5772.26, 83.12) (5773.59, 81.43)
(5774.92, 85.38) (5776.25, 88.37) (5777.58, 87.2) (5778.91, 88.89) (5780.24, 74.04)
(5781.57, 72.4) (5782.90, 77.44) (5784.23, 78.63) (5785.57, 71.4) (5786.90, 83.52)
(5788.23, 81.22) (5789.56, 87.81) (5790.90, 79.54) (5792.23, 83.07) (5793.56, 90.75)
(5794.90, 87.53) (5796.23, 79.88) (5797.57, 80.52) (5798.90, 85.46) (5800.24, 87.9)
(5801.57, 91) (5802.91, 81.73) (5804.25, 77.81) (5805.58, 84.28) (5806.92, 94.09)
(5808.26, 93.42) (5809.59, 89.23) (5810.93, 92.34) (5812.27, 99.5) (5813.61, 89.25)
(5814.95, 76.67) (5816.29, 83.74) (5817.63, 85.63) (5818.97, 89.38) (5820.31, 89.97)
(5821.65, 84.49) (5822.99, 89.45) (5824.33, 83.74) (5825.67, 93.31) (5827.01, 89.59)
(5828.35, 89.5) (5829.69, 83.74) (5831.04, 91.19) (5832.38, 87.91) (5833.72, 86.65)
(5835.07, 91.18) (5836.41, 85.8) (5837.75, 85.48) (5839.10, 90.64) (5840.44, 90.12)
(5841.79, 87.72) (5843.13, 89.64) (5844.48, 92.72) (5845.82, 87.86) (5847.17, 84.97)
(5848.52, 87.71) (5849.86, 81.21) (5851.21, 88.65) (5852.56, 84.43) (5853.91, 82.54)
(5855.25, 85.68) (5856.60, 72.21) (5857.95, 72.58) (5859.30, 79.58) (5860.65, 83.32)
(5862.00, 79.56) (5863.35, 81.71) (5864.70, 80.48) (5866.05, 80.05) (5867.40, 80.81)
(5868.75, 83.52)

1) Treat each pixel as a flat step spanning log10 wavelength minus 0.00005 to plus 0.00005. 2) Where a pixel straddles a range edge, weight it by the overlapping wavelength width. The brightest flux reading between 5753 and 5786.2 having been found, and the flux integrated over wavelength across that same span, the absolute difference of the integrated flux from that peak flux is 2633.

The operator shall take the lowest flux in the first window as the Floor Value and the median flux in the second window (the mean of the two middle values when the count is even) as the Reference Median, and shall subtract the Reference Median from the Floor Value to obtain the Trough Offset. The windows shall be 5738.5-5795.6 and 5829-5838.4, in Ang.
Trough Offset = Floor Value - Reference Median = -15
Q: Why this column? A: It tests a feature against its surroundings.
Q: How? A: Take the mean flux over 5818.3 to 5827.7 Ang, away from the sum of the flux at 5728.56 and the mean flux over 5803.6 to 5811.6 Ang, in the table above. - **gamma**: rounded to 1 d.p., 83.9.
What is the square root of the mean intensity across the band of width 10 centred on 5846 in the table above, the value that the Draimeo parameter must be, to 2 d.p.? 9.35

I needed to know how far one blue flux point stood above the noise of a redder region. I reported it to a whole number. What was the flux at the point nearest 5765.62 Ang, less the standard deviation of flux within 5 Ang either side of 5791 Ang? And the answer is 81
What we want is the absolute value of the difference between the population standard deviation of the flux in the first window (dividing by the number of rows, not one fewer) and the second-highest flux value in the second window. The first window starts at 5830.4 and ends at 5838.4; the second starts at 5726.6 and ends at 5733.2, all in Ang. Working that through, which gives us 80.7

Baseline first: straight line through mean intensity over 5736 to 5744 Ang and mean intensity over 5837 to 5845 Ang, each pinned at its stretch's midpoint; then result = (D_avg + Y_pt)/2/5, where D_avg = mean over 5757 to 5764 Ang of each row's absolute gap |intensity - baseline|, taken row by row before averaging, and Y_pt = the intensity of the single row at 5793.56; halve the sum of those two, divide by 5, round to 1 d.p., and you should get 9.4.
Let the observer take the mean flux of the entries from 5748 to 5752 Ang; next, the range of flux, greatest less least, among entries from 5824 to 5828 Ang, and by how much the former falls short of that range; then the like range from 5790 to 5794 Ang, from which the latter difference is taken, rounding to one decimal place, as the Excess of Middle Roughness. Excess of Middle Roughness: 83.3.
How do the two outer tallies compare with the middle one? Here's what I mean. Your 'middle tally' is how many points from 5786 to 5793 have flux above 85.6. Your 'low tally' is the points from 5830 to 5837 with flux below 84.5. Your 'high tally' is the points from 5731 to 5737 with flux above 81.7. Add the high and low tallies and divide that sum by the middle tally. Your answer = 4.0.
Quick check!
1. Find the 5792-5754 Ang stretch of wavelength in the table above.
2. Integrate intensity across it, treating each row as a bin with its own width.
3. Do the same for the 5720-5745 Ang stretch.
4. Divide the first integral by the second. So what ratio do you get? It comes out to 1.5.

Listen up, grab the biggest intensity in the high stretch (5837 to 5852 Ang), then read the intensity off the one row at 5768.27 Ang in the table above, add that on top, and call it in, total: 181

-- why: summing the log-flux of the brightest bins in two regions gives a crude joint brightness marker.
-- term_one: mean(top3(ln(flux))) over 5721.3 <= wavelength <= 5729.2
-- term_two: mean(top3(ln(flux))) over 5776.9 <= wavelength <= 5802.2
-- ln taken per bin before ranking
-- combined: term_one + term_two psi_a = 8.97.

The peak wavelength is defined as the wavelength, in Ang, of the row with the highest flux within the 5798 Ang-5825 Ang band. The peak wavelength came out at 5812.27 Ang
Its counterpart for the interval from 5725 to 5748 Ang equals 5743.09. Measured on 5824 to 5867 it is 5825.67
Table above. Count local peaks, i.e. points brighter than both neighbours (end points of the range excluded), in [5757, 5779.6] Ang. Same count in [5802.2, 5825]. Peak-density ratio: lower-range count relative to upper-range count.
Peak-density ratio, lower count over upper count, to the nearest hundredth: 1.00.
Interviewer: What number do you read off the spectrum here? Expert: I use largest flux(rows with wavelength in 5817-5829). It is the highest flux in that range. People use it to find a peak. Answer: 93.31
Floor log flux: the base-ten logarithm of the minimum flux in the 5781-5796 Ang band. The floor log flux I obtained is 1.85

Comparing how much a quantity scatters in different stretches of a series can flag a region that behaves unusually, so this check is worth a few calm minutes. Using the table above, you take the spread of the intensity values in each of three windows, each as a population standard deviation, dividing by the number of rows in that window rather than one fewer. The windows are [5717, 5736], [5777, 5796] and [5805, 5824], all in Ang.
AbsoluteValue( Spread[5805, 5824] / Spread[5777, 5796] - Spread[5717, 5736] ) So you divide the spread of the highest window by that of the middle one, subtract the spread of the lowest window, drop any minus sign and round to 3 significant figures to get 2.28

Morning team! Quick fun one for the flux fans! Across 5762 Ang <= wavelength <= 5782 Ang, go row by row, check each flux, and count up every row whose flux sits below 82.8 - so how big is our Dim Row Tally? 6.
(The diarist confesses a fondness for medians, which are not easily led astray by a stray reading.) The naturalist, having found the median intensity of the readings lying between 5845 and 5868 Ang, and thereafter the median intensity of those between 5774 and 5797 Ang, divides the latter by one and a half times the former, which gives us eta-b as 0.68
